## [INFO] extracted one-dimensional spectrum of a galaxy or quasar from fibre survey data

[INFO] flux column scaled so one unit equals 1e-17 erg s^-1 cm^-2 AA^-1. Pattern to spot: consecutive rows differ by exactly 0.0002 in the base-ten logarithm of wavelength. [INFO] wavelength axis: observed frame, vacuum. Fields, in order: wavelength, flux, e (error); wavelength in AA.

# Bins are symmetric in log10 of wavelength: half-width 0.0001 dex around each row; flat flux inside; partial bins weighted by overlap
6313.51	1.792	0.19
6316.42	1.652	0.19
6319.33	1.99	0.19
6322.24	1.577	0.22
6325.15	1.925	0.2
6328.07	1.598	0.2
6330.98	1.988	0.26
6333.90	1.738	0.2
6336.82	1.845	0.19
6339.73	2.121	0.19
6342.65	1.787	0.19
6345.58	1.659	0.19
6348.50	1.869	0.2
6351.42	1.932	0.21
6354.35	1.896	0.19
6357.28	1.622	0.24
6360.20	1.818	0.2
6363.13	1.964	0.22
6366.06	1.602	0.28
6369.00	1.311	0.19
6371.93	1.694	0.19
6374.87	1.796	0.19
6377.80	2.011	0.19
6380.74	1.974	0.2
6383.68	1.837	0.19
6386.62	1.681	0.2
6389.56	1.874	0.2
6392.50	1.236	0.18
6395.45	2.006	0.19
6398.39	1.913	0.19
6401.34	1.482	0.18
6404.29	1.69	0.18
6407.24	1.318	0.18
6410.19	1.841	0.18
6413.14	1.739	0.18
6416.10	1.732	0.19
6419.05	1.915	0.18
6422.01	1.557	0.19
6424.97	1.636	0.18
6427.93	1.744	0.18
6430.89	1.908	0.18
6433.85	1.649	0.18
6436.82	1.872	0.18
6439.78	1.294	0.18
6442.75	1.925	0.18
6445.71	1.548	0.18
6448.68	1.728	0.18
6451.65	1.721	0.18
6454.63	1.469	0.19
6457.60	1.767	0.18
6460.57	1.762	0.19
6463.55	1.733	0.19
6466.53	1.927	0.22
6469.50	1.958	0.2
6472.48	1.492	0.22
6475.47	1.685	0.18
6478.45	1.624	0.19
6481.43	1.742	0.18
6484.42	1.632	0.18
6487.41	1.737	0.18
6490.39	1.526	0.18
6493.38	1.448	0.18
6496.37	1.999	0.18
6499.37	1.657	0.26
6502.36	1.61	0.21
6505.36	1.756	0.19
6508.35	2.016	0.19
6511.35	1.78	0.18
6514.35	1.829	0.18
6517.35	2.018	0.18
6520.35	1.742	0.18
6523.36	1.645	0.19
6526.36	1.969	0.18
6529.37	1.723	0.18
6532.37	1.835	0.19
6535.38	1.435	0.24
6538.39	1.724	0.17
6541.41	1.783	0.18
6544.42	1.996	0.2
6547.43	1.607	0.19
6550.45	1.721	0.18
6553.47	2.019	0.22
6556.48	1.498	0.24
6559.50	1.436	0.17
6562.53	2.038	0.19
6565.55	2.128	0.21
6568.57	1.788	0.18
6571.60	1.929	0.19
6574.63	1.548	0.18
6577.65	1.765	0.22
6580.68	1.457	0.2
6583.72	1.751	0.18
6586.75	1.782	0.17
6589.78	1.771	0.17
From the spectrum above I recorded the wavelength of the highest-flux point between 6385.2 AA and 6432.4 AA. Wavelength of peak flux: 6395.45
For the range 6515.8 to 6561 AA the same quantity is 6553.47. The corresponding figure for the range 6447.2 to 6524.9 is 6517.35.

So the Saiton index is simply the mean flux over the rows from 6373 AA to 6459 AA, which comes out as 1.72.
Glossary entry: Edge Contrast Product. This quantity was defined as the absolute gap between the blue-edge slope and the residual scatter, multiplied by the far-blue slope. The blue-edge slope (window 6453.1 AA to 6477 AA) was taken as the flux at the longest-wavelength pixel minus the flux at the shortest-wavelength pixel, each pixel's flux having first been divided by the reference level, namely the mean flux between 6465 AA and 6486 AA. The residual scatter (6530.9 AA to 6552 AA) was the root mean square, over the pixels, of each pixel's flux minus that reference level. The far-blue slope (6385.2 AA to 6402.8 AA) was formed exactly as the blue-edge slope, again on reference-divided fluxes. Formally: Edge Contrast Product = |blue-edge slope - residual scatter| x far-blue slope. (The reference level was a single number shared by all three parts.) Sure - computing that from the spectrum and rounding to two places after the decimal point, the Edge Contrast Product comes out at 0.00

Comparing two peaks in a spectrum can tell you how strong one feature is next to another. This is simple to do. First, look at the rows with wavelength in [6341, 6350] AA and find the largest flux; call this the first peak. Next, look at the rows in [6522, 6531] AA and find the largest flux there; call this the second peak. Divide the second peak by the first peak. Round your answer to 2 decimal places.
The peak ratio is 1.05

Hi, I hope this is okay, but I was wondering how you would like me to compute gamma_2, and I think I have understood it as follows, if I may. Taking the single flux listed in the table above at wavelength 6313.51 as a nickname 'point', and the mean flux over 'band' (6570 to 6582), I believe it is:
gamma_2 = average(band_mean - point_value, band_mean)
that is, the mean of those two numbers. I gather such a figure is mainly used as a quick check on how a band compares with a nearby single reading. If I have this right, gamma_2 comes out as 0.78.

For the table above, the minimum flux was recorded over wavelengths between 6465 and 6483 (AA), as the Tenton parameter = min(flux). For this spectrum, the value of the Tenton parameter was 1.492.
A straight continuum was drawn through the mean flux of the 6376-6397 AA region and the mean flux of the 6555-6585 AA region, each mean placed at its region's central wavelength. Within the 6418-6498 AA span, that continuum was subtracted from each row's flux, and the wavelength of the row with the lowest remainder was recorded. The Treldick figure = 6439.78 AA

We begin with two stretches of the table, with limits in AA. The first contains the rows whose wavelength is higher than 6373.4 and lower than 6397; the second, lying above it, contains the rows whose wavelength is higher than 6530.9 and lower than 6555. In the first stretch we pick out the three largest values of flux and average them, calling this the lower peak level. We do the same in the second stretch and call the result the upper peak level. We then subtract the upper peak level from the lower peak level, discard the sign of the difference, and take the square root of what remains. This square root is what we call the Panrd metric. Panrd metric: 0.22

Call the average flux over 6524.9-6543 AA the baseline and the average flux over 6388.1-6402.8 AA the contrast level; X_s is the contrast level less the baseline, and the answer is -0.04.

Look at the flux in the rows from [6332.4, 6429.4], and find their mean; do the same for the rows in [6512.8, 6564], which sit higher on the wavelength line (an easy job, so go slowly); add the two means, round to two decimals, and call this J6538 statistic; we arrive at 3.52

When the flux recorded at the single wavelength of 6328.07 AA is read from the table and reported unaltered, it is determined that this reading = 1.598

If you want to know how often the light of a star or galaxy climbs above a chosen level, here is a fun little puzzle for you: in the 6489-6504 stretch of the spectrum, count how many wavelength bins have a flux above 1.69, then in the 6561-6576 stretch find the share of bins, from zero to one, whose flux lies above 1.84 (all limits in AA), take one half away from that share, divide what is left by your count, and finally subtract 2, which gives -1.900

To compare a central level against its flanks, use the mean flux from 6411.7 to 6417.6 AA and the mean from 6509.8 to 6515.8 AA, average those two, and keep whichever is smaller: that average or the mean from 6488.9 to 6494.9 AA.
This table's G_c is 1.49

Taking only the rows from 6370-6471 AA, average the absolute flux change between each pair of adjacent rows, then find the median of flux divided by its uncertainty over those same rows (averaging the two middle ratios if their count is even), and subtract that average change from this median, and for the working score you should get 9.2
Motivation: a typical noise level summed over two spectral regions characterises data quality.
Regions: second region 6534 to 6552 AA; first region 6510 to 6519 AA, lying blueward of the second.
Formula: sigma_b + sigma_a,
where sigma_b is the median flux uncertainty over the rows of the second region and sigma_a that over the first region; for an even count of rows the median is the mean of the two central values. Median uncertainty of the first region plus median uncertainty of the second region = 0.365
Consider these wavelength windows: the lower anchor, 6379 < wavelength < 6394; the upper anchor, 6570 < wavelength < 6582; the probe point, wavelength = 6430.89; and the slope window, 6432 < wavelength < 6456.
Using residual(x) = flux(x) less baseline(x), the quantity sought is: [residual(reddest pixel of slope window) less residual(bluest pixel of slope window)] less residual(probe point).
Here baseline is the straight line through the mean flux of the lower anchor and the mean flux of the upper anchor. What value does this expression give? -0.37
